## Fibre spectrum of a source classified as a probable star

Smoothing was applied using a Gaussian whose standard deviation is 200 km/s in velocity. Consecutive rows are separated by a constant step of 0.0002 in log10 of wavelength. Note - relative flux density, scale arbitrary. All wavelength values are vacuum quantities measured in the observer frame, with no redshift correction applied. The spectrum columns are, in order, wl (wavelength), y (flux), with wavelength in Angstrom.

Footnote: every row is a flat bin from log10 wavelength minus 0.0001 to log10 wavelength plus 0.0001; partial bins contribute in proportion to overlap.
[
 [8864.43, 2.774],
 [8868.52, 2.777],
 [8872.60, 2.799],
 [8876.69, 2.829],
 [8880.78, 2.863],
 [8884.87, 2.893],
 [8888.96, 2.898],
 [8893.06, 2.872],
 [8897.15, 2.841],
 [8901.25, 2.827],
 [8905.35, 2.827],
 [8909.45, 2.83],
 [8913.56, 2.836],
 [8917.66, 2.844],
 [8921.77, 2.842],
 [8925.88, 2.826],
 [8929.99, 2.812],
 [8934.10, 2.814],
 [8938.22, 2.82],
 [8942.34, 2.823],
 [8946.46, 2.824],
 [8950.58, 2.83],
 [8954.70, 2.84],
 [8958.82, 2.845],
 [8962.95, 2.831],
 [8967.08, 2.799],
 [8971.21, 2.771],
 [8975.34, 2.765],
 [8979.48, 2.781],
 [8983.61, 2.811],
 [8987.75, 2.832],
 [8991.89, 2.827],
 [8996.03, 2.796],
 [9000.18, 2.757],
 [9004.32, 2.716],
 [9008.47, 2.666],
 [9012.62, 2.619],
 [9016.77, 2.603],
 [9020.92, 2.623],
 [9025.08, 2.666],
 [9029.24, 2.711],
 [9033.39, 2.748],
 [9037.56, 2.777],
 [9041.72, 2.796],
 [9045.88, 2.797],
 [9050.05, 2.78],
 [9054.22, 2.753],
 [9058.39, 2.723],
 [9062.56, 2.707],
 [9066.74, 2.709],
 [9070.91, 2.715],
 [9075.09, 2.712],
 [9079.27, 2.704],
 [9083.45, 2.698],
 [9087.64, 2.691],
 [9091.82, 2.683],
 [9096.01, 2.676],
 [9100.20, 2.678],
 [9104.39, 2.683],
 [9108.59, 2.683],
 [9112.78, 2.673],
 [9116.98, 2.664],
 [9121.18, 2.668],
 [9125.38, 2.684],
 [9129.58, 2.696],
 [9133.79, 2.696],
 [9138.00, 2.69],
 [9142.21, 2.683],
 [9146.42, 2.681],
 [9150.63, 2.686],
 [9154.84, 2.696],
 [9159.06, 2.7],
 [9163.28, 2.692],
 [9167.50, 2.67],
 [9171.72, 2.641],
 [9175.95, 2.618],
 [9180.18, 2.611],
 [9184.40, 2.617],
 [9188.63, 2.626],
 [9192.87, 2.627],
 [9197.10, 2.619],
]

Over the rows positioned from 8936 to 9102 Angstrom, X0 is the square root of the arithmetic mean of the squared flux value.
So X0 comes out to 2.75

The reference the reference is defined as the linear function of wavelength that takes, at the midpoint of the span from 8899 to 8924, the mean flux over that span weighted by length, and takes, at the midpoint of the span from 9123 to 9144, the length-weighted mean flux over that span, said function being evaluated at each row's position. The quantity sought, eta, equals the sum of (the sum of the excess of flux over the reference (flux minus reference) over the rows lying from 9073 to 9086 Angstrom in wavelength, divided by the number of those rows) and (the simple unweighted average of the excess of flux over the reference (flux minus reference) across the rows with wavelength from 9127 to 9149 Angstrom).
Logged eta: -0.02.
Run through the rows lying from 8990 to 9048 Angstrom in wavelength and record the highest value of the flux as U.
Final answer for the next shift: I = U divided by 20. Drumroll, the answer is 0.141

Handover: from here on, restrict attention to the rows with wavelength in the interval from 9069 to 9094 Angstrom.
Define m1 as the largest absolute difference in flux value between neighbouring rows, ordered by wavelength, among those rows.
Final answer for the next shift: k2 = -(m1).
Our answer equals -0.01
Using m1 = 0.008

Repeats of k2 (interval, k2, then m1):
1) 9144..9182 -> -0.03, 0.029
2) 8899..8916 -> -0.01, 0.006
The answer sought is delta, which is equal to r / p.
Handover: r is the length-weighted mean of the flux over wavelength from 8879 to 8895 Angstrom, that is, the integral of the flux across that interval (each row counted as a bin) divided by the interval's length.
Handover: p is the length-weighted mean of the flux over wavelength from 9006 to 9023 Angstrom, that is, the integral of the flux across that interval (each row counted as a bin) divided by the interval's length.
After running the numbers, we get 1.096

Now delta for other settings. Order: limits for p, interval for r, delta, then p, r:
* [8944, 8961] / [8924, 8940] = 0.994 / 2.84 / 2.82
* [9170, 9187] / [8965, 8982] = 1.061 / 2.62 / 2.78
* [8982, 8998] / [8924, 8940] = 1.000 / 2.82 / 2.82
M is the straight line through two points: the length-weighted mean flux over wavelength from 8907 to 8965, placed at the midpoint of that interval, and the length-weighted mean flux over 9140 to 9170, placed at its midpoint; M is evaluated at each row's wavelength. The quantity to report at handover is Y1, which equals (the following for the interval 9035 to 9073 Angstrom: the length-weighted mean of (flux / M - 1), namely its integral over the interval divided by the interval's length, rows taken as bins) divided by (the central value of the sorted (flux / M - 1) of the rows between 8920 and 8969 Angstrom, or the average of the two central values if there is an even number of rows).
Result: 2.8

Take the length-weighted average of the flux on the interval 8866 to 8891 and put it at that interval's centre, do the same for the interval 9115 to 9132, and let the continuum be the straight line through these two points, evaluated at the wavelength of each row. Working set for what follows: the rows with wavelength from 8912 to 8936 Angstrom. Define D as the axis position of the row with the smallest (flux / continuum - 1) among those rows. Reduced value 8929.99 Angstrom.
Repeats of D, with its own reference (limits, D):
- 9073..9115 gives 9096.01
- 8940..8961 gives 8942.34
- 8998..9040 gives 9016.77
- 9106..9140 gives 9116.98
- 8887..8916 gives 8901.25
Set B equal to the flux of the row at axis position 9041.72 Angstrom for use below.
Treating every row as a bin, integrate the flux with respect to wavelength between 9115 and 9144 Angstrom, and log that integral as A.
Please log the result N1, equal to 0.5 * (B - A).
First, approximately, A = 77.8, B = 2.796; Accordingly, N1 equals -37.5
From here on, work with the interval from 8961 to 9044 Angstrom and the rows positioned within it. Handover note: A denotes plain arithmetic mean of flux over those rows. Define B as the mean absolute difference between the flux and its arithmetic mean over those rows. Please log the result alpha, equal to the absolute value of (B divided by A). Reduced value 0.0222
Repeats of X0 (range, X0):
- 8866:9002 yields 2.82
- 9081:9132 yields 2.68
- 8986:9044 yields 2.73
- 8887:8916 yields 2.85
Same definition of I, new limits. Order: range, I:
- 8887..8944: 0.145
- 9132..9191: 0.135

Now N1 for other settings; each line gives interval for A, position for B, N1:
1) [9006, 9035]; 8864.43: -37.2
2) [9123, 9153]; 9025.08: -39.0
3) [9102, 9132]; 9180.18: -38.9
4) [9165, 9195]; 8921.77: -38.0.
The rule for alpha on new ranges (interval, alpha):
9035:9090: 0.0127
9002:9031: 0.0138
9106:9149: 0.0031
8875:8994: 0.0070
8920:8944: 0.0027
